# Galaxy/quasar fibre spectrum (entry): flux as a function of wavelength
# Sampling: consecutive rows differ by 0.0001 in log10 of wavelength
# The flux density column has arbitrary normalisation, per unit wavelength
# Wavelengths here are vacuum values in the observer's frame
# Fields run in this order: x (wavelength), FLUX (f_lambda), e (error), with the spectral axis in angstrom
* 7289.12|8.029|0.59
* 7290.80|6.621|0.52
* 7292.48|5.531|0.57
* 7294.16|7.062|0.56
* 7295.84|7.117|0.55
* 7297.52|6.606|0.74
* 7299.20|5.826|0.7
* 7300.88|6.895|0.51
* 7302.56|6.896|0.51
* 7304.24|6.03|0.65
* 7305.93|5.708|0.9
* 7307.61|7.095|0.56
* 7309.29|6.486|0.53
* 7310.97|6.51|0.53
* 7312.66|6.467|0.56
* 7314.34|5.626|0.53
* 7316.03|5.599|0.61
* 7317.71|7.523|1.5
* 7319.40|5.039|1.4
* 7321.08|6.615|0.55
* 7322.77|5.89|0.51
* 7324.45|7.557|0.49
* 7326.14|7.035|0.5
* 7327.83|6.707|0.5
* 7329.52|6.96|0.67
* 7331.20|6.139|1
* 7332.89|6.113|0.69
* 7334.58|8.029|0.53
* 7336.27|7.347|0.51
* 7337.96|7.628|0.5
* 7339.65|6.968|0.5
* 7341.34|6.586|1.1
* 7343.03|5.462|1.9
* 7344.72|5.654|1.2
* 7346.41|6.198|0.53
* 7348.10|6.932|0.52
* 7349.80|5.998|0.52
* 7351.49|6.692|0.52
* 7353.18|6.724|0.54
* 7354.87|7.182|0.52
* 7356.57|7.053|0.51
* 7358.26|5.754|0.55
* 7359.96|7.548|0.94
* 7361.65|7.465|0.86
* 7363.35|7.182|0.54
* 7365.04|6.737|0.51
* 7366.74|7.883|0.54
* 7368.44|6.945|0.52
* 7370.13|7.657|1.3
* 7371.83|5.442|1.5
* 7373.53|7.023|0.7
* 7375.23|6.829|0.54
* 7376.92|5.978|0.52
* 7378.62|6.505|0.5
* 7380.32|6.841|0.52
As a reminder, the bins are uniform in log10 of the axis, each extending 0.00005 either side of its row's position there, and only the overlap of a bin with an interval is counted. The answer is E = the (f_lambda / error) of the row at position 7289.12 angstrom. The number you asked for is 13.61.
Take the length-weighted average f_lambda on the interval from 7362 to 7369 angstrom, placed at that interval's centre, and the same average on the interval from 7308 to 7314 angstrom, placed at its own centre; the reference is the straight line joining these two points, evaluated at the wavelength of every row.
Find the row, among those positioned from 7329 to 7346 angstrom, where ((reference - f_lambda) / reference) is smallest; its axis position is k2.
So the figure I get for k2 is 7334.58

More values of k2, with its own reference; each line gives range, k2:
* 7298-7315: 7307.61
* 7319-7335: 7334.58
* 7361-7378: 7366.74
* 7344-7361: 7359.96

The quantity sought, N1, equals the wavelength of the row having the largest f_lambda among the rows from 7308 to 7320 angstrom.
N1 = 7317.71 angstrom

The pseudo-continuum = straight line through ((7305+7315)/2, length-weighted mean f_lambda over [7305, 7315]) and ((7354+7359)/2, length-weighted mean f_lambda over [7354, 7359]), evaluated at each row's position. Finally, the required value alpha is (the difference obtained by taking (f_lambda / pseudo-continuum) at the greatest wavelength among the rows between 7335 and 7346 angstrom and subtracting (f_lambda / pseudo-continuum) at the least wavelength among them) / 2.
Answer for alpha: -0.13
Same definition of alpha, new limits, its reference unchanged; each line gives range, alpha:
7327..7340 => 0.01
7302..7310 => -0.04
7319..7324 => 0.06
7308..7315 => -0.07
